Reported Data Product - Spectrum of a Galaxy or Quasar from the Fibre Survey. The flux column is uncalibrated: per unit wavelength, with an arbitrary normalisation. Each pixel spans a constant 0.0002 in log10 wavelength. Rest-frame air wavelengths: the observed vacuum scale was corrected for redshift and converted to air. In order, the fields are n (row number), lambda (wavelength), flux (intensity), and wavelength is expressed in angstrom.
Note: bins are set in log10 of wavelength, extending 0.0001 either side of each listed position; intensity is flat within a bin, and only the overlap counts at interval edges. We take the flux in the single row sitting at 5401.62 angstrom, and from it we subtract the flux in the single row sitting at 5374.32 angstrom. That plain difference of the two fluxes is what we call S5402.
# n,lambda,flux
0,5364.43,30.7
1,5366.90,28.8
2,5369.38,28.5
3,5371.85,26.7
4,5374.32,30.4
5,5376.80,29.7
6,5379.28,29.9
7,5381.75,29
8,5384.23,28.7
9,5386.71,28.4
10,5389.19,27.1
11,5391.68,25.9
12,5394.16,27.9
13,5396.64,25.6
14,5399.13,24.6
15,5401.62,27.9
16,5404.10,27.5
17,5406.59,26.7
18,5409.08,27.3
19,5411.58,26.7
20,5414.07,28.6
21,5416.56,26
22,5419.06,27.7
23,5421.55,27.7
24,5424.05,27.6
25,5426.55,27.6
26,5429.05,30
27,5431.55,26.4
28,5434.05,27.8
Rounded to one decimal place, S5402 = -2.5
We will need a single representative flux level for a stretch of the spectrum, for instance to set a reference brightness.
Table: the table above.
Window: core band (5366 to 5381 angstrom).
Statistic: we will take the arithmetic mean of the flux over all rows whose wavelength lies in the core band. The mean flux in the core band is 29.0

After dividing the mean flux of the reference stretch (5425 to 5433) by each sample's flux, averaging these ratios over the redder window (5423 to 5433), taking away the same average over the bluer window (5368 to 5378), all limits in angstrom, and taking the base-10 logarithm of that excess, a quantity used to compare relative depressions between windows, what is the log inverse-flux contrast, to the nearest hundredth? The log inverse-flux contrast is -1.49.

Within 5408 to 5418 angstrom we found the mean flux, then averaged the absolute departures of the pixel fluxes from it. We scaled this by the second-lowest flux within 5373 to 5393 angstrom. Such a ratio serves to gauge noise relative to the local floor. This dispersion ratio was 0.030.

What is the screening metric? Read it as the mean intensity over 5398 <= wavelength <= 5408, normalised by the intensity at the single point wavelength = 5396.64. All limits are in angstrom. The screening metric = 1.04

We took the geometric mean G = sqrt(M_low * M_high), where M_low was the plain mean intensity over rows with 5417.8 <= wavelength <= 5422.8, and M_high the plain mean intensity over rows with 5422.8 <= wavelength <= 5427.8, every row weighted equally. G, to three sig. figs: 27.6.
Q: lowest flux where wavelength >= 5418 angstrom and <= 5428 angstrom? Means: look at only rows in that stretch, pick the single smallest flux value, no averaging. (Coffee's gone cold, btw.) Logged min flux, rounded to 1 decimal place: 27.6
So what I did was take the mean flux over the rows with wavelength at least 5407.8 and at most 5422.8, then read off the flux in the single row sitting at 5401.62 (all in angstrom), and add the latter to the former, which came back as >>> 55.2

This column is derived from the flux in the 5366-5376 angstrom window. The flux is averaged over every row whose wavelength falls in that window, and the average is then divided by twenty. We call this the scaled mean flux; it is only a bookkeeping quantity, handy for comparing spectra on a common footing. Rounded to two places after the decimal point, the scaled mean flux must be 1.43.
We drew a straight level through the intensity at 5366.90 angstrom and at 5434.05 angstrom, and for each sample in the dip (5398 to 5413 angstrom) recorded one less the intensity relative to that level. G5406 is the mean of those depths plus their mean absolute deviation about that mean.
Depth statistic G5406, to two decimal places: 0.08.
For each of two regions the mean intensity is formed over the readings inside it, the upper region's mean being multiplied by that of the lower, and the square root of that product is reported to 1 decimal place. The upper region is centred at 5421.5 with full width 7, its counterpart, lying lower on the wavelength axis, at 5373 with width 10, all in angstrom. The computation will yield 28.2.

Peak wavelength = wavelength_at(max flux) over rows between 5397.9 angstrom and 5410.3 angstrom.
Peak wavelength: 5401.62 angstrom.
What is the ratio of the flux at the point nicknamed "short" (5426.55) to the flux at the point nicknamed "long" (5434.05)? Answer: 0.99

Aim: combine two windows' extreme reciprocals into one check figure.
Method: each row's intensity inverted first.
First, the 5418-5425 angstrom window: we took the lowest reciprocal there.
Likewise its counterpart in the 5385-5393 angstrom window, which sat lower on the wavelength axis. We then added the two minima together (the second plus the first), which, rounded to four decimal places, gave 0.0713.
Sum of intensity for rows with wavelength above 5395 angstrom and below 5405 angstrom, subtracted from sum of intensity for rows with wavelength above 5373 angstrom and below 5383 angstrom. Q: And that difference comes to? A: 13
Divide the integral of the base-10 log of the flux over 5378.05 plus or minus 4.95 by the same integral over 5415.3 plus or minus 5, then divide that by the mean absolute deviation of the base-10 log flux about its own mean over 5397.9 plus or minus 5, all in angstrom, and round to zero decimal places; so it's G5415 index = 44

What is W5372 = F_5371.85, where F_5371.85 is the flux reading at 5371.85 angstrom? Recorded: 26.7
